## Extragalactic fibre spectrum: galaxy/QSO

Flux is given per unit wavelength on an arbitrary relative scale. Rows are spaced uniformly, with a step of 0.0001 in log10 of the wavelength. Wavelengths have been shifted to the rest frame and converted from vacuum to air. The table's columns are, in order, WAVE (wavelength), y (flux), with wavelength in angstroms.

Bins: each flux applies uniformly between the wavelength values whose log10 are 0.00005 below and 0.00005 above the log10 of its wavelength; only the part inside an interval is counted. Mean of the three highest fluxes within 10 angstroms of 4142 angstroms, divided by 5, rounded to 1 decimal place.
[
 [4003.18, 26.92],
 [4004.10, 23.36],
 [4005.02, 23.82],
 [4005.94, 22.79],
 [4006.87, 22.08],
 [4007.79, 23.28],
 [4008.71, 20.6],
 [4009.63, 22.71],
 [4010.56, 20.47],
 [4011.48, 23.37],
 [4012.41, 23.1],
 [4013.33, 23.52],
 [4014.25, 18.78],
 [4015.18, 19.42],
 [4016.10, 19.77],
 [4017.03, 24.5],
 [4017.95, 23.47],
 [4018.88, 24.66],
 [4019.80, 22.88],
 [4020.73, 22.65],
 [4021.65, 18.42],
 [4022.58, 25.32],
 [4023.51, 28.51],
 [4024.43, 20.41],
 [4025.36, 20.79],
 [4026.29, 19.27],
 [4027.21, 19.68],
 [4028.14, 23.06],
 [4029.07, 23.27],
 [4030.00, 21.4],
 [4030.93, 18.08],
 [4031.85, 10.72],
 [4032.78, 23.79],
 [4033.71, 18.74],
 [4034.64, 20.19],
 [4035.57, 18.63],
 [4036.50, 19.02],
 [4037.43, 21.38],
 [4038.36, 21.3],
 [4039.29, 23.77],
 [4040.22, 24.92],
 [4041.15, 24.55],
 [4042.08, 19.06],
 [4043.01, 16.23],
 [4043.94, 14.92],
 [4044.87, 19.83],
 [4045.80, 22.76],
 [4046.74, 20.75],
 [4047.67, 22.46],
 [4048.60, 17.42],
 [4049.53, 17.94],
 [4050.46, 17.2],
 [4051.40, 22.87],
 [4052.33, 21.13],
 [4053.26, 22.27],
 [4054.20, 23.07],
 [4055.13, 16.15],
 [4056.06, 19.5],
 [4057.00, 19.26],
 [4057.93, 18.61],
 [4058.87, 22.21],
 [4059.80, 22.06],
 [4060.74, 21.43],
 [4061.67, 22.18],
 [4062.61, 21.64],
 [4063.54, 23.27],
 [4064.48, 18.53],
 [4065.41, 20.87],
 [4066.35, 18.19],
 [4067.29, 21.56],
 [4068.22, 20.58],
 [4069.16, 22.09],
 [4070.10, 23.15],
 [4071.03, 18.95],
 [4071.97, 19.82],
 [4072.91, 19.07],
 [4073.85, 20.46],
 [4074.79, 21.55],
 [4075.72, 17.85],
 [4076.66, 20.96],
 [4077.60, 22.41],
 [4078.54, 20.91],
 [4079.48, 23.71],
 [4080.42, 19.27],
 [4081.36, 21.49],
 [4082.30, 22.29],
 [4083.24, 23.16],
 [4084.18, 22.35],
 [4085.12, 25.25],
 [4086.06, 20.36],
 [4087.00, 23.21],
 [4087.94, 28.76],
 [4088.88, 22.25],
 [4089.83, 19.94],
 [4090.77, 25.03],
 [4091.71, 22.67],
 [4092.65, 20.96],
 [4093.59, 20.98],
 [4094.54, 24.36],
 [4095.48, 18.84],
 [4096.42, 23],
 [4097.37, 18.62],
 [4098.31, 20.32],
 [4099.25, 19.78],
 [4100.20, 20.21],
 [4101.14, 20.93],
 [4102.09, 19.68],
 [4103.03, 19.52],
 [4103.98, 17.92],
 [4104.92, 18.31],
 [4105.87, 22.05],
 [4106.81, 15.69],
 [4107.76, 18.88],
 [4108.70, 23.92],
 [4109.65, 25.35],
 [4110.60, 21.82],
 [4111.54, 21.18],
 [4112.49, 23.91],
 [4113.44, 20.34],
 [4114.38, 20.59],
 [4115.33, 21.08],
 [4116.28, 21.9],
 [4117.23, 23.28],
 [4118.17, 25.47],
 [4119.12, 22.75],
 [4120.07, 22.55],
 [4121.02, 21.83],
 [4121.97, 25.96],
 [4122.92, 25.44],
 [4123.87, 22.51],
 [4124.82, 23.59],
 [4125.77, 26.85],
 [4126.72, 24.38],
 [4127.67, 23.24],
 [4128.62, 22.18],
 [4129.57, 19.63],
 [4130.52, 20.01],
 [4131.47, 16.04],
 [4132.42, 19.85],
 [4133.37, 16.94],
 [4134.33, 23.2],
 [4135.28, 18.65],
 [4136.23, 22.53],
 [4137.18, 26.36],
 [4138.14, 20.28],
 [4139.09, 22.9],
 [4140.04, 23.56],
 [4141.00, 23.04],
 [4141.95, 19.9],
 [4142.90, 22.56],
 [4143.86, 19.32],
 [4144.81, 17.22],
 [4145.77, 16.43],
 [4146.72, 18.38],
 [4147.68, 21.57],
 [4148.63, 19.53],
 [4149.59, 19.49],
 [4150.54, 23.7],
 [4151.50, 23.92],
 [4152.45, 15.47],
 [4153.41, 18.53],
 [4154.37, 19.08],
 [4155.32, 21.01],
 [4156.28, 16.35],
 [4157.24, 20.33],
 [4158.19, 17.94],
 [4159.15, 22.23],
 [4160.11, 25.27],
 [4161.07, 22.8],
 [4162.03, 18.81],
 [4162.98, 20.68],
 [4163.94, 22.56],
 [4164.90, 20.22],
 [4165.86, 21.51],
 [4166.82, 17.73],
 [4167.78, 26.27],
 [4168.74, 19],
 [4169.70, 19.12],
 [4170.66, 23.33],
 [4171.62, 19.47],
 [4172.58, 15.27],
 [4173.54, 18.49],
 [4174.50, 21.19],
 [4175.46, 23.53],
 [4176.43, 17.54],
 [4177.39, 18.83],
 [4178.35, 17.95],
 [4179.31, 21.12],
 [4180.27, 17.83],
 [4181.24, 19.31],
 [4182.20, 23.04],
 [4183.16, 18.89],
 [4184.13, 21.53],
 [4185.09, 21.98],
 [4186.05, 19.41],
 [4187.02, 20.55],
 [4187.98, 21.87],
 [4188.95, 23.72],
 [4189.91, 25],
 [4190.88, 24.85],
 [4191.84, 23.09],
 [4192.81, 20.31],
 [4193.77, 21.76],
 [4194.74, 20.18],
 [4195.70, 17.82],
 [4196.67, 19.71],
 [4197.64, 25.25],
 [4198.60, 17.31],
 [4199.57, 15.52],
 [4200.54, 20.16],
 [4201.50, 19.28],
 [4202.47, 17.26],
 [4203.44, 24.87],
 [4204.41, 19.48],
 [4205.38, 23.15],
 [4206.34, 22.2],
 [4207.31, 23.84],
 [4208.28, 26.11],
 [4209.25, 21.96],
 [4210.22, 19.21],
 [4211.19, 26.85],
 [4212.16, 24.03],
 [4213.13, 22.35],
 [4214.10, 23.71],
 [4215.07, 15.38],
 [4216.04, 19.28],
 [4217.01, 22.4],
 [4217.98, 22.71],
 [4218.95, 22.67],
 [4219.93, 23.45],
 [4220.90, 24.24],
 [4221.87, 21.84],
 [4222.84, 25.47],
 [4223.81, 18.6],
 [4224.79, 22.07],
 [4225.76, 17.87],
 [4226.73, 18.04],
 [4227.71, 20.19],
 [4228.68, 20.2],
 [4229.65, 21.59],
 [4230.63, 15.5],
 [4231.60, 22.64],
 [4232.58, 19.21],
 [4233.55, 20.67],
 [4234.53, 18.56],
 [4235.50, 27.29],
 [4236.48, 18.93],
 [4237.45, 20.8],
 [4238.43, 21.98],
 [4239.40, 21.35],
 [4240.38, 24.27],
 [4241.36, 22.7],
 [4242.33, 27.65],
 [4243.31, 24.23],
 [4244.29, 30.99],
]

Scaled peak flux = 4.9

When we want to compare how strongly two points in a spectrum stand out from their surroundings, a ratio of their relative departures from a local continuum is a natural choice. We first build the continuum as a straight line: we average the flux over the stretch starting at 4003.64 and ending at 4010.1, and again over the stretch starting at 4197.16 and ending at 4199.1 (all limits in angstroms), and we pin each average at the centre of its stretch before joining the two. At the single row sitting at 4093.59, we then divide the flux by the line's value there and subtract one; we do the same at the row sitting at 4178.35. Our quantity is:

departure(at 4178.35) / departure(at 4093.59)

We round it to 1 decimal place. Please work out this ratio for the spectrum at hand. 3.4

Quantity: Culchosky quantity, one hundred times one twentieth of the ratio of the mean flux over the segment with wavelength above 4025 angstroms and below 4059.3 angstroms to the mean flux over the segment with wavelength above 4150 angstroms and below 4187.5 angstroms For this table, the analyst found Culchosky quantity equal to 4.97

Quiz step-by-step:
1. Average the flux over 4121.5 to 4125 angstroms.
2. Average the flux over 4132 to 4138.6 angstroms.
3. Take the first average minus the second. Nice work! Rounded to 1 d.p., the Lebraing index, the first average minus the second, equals 3.3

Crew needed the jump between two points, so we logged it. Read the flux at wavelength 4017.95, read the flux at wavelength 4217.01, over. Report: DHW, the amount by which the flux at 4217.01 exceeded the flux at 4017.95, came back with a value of -1.1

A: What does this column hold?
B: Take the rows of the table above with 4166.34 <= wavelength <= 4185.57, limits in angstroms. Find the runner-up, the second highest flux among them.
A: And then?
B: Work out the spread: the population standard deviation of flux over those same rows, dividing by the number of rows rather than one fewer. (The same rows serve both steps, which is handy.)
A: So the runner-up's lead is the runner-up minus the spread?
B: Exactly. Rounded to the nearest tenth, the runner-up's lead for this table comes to 21.0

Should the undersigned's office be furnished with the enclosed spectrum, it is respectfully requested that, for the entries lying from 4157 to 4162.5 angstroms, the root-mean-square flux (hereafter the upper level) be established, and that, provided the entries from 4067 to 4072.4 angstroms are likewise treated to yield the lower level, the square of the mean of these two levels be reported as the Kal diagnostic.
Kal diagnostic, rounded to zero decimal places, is 450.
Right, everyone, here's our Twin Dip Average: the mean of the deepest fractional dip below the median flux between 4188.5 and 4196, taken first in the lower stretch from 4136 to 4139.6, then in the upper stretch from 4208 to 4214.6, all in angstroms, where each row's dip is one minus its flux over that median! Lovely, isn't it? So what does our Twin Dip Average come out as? 0.12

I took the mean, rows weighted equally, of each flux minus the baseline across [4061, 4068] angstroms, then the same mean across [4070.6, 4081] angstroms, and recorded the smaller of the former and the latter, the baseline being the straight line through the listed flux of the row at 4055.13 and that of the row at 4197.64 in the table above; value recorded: 3.0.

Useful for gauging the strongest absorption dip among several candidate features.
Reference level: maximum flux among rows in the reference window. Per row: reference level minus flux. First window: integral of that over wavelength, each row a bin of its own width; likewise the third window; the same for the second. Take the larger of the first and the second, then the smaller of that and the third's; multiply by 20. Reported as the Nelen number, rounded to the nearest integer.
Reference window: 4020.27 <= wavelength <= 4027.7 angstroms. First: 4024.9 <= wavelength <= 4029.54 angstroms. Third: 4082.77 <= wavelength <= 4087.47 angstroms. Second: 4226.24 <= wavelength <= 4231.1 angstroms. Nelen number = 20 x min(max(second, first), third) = 531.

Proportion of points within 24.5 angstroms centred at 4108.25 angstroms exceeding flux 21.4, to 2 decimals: 0.42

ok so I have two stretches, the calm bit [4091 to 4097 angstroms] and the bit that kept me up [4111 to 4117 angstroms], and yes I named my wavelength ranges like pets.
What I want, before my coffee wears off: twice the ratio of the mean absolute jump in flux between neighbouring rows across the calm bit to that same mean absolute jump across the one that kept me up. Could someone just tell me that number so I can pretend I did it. 3.8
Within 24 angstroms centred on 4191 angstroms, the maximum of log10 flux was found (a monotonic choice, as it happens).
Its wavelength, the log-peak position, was 4197.64 angstroms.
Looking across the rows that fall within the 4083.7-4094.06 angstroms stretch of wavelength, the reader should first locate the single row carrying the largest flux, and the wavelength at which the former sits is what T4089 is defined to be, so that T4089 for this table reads 4087.94 angstroms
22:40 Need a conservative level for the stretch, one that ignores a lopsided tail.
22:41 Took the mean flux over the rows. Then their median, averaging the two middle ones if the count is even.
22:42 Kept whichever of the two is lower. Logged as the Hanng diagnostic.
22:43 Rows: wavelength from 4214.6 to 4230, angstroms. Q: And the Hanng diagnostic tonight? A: 21.0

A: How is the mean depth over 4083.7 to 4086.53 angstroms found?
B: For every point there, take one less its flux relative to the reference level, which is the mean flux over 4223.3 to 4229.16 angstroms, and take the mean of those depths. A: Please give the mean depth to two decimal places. -0.16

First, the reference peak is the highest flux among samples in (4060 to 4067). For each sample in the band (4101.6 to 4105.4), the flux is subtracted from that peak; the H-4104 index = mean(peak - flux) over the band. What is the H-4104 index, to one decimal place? 4.4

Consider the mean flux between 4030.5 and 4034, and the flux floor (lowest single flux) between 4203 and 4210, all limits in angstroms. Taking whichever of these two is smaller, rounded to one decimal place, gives 17.8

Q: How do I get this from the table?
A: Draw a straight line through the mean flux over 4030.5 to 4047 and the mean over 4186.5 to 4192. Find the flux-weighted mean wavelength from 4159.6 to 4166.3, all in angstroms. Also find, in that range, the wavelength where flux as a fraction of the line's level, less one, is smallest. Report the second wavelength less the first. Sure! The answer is -0.9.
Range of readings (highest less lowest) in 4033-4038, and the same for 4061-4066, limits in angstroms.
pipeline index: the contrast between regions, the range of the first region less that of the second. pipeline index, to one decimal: -2.0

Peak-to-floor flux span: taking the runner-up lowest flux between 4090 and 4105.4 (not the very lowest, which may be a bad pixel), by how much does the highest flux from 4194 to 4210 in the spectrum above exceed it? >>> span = 7.8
